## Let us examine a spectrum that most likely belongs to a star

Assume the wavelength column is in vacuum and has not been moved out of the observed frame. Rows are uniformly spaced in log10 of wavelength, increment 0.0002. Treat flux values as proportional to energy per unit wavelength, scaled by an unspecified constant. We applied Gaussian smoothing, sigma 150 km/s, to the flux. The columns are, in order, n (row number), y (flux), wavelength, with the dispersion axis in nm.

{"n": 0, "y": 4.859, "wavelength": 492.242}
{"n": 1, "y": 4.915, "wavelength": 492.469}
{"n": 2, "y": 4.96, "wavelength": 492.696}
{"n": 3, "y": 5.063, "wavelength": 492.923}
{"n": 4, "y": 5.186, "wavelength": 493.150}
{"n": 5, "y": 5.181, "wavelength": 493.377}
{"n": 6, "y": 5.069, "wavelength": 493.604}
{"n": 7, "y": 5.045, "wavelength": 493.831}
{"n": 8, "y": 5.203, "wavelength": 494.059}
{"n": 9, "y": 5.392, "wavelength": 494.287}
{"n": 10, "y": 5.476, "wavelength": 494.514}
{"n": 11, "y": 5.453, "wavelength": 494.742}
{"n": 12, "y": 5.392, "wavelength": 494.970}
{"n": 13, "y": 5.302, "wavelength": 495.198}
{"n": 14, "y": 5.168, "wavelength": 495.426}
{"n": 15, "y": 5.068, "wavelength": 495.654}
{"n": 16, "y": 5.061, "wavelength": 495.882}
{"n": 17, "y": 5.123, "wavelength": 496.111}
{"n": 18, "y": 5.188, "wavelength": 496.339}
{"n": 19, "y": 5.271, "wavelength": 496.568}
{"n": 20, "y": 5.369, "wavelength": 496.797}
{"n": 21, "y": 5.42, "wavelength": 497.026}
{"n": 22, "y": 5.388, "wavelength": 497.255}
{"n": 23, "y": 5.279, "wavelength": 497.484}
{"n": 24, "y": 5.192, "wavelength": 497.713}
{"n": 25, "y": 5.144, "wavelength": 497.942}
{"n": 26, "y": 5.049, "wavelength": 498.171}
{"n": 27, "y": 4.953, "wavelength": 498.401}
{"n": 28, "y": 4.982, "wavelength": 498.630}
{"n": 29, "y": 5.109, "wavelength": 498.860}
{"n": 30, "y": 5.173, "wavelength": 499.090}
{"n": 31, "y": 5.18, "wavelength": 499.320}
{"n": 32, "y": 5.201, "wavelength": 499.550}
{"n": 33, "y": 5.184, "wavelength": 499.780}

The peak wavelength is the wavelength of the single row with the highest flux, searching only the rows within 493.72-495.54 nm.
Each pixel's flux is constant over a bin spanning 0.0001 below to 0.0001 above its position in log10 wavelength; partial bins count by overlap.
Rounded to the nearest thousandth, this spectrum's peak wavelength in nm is 494.514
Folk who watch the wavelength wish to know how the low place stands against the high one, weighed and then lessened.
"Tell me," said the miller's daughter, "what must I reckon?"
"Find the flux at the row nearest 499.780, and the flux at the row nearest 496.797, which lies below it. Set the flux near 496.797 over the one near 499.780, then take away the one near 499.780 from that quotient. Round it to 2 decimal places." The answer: -4.15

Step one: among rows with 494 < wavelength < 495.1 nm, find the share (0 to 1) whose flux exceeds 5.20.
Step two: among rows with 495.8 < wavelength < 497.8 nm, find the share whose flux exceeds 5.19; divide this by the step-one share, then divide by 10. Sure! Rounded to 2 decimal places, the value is 0.07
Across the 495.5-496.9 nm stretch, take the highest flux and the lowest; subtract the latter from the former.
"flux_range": 0.31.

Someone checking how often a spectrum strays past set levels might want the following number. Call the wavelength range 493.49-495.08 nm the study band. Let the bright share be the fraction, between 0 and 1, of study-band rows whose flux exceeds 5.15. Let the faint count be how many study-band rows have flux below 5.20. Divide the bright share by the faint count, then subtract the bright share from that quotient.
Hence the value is -0.36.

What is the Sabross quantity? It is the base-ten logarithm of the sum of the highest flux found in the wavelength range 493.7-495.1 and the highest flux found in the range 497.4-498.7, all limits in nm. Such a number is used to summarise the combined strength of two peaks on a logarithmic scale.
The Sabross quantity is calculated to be 1.032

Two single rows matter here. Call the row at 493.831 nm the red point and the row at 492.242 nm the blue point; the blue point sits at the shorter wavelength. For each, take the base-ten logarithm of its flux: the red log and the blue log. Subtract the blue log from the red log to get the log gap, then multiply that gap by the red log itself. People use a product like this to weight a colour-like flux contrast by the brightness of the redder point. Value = 0.011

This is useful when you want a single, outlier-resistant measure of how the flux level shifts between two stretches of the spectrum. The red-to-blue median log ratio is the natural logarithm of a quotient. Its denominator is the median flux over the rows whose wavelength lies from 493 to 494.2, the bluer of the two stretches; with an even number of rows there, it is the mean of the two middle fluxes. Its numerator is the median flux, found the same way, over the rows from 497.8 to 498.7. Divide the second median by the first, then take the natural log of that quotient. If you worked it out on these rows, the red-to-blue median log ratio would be -0.03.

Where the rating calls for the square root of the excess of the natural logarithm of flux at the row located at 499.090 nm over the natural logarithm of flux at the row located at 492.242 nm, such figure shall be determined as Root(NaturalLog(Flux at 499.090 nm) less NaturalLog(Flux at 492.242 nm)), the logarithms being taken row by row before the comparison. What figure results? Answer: 0.25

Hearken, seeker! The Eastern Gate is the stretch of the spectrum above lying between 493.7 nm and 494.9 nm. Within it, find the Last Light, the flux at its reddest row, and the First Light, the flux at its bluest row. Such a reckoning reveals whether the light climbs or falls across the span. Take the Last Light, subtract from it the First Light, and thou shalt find 0.41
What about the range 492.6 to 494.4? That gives 0.43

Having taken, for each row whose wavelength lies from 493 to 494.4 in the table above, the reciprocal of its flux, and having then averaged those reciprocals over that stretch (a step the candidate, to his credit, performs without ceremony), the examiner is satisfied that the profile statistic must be 0.193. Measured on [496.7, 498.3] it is 0.190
